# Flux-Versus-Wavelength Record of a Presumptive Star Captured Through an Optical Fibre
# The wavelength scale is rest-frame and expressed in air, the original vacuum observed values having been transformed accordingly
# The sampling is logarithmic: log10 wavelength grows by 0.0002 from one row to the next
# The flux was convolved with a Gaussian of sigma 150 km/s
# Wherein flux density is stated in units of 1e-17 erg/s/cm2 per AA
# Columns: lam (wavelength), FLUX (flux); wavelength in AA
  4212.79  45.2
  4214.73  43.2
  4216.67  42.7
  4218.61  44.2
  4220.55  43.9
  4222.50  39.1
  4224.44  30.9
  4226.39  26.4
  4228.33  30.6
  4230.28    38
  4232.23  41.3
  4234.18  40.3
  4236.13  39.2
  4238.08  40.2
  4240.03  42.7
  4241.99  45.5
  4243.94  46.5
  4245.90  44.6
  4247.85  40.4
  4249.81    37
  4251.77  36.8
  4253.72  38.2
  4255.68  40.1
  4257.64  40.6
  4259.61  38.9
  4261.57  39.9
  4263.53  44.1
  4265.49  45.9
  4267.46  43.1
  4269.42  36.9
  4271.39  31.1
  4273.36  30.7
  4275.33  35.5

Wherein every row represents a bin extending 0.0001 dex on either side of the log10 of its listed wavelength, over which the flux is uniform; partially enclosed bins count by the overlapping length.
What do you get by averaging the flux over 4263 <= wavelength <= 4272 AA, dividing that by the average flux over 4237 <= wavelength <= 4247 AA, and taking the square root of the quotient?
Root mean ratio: 0.96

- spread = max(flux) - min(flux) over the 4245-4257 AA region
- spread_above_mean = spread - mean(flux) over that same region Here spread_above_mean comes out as -32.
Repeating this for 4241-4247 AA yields -44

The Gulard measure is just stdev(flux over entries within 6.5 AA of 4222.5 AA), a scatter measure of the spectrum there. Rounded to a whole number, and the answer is 7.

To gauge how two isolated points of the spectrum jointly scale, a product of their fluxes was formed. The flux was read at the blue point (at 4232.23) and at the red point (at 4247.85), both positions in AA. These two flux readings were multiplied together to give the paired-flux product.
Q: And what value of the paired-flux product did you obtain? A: 1669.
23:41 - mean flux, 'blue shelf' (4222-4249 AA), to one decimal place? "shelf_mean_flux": 39.0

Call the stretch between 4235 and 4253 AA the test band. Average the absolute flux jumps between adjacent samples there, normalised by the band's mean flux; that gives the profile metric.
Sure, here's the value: 0.05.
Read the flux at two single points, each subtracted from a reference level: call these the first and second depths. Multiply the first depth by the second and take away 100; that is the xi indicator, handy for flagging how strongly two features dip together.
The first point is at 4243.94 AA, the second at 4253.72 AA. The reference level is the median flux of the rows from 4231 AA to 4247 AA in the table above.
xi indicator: -117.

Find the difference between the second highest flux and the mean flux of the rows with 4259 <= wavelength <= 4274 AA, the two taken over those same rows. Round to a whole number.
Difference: 5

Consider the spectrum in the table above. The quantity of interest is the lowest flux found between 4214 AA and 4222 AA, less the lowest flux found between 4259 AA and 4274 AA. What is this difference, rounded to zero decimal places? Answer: 12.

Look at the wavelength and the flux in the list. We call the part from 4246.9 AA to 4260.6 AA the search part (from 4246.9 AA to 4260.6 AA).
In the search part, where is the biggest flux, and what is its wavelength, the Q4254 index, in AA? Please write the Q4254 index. 4257.64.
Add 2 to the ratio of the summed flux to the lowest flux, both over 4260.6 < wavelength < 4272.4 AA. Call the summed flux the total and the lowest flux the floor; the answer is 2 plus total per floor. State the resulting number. 9.7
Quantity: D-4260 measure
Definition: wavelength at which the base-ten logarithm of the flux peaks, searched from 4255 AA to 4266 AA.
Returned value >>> 4265.49 AA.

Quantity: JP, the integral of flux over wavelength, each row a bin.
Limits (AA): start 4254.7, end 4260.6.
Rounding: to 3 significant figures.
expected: 235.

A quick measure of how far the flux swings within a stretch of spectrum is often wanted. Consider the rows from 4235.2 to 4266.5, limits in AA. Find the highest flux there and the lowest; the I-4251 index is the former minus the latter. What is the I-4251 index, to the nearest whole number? 10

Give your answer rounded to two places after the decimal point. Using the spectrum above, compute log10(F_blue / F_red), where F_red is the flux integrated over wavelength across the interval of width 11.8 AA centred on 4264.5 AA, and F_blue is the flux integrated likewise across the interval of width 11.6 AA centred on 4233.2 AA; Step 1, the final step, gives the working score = -0.04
